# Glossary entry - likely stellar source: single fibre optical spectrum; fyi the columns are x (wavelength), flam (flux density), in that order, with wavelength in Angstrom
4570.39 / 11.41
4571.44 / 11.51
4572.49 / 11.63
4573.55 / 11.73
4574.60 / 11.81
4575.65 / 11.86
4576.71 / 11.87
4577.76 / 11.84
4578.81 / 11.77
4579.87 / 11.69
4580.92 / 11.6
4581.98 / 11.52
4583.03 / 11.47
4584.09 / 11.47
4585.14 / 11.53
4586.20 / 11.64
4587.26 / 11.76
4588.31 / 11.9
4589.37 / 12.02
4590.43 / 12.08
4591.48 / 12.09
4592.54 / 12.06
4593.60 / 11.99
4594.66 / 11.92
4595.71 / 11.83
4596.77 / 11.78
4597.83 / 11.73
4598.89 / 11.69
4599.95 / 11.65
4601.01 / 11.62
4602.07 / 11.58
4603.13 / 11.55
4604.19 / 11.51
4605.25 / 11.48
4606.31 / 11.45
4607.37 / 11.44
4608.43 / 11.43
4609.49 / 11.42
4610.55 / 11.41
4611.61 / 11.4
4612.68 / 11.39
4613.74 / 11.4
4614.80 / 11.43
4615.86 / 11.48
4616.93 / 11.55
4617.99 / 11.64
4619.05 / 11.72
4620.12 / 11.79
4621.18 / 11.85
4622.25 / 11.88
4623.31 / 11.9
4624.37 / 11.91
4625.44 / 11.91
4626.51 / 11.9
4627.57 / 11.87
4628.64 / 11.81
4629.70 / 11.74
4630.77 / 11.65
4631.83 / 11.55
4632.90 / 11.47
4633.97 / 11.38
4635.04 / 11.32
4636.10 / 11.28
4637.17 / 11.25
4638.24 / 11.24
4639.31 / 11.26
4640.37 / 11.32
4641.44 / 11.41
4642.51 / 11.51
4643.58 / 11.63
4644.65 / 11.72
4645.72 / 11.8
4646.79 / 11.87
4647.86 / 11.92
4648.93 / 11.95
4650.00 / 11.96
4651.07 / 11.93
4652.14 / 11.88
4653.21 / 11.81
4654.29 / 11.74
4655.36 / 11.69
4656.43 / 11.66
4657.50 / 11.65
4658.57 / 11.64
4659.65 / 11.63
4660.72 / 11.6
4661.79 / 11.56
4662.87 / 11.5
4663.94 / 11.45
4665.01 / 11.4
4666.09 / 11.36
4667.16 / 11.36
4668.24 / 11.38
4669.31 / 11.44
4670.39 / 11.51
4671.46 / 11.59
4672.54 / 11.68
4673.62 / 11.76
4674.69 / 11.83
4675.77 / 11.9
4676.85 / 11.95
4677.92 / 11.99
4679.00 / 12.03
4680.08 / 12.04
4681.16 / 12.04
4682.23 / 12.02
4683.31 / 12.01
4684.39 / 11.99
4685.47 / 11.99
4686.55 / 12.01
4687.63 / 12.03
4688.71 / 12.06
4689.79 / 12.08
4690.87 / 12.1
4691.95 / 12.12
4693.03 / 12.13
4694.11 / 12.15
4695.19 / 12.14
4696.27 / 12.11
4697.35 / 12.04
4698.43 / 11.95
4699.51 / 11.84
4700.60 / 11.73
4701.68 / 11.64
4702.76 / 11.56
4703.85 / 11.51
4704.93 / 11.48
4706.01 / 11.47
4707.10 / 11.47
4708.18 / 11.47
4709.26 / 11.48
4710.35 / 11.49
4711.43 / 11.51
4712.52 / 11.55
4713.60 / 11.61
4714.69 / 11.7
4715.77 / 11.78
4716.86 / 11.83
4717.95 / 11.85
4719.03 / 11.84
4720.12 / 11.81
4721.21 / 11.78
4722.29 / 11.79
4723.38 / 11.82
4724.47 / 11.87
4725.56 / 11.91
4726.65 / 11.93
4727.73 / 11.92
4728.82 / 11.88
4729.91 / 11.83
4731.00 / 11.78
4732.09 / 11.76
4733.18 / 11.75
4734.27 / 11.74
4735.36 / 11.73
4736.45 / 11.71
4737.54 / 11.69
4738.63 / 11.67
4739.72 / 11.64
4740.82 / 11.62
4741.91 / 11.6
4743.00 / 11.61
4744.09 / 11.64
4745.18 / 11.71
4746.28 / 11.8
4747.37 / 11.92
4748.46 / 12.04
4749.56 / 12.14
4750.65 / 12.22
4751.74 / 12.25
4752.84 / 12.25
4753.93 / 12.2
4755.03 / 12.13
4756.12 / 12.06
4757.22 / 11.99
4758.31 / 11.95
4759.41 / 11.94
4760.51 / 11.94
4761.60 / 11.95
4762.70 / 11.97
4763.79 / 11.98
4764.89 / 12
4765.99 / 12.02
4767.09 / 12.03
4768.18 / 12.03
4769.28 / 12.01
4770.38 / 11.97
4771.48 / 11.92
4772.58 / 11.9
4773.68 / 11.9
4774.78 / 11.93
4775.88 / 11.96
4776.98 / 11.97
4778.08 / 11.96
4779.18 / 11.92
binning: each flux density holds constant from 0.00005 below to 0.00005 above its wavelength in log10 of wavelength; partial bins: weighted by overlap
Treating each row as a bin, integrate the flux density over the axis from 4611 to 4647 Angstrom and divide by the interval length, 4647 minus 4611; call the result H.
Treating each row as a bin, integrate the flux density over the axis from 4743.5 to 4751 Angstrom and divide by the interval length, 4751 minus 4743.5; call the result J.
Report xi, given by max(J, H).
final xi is 11.92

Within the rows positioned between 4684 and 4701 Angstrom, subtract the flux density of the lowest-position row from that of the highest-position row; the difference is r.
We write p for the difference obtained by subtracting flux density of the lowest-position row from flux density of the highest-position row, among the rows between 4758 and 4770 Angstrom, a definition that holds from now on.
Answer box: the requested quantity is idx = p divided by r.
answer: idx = 0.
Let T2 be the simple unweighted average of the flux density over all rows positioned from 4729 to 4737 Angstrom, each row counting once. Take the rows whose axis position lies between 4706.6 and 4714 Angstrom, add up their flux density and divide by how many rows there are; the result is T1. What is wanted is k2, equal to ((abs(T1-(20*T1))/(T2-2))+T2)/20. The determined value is 1.71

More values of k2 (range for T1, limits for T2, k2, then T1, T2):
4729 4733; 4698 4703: 1.74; 11.8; 11.7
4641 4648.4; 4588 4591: 1.71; 11.7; 12.0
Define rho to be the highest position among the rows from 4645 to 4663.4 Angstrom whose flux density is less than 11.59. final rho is 4662.87 Angstrom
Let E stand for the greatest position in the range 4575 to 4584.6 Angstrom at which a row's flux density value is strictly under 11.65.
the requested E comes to 4584.09 Angstrom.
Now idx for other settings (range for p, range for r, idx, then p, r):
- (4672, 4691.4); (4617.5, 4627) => 2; 0.42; 0.26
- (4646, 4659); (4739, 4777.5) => -1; -0.23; 0.33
